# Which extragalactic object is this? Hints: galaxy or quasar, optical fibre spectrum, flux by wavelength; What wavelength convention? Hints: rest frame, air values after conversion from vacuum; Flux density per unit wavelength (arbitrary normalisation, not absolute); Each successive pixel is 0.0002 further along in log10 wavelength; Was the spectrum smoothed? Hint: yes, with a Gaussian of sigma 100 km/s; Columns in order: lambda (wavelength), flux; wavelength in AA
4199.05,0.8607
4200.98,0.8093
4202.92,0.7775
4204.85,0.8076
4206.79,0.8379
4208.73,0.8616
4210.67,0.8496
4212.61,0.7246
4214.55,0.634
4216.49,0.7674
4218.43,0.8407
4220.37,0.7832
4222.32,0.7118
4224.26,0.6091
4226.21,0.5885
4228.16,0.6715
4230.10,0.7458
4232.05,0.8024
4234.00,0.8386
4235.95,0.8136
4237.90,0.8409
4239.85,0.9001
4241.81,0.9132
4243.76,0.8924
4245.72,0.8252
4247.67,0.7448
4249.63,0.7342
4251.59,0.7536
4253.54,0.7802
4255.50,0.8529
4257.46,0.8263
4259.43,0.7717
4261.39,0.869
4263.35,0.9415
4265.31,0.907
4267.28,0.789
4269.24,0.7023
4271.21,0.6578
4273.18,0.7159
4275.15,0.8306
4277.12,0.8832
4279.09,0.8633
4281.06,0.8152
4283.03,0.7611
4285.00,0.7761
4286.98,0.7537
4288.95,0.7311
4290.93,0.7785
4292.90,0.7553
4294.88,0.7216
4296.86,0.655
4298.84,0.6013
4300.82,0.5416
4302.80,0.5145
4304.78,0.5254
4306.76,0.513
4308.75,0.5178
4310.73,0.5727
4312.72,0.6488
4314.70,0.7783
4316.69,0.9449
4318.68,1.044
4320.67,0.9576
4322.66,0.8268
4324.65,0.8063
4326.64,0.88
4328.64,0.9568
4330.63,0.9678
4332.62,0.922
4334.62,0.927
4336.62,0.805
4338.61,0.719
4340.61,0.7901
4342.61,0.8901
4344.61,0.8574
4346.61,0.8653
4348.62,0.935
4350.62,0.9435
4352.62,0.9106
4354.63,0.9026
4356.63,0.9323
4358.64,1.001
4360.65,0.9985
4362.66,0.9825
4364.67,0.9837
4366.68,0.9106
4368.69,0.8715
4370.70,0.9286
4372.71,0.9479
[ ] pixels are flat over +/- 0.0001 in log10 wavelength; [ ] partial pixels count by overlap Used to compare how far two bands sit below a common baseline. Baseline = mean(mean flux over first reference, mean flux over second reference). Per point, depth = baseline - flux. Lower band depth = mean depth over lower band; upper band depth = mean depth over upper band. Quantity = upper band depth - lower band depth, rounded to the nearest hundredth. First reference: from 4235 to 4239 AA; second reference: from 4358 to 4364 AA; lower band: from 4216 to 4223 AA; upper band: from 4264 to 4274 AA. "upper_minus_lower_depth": 0.02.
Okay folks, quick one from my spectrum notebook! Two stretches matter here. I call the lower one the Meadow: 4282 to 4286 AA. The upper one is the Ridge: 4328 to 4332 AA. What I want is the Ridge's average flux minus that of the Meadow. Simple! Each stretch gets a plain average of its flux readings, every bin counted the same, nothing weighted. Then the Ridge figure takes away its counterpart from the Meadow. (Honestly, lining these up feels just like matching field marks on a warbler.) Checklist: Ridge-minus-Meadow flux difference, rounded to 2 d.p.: 0.19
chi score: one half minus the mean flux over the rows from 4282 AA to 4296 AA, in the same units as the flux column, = -0.25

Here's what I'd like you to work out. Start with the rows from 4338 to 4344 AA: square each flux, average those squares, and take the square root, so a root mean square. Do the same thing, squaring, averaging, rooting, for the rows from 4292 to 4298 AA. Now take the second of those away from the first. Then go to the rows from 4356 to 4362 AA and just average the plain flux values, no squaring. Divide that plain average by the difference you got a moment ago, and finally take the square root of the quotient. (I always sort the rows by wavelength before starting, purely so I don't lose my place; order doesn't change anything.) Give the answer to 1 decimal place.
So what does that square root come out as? 3.3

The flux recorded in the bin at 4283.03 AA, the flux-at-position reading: 0.7611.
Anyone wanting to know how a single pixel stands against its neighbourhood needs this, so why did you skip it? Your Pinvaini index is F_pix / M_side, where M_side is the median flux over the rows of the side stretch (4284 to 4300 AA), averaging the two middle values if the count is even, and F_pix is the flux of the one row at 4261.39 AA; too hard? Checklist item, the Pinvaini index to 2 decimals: 1.17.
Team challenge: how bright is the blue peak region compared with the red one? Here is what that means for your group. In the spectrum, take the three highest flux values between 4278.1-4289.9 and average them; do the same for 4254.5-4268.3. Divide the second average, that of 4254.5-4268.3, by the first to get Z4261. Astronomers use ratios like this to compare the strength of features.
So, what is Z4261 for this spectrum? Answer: 1.11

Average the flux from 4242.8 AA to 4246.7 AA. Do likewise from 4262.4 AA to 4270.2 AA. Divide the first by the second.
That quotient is 1.03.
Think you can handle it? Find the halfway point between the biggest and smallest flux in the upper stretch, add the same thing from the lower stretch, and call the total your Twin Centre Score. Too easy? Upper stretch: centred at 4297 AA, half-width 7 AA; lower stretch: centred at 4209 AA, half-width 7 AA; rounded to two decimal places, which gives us 1.39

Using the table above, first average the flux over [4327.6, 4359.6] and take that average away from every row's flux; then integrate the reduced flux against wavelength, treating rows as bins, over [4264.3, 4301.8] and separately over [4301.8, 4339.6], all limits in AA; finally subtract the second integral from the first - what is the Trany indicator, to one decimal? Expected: -1.1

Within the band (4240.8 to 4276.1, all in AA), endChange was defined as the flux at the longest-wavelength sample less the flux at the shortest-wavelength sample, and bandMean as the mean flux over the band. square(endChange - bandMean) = 0.79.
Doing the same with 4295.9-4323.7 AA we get 0.27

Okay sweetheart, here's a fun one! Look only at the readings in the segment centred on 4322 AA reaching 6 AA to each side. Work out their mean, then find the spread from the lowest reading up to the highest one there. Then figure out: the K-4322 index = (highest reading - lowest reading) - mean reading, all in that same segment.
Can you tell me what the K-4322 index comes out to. -0.67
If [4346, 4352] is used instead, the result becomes -0.84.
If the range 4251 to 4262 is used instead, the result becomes -0.69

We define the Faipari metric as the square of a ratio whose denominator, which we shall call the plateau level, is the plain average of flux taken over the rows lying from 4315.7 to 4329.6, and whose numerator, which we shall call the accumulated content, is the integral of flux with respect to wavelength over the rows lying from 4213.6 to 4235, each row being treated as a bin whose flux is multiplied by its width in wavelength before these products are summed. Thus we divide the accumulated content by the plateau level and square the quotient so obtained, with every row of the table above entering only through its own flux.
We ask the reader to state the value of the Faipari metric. 288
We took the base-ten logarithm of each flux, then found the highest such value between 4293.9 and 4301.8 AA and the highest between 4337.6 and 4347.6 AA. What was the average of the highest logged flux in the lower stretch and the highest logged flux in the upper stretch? -0.10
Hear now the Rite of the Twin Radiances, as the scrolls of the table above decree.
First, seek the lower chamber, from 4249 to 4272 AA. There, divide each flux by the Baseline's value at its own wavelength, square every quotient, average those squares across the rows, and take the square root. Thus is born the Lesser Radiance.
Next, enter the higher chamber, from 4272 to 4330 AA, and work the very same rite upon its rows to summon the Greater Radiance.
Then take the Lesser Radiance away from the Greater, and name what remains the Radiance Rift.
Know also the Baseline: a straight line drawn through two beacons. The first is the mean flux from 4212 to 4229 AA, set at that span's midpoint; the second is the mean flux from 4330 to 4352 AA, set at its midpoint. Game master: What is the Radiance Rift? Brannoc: -0.13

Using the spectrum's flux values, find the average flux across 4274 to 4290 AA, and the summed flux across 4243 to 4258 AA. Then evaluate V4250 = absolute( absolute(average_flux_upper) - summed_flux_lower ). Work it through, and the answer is 5.61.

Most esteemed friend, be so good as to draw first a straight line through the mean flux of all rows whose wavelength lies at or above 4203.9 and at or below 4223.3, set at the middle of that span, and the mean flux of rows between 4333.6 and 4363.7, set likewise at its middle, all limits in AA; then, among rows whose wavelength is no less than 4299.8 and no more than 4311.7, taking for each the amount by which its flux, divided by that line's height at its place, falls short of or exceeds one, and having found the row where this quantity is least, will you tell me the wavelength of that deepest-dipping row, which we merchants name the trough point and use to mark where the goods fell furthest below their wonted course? 4306.76 AA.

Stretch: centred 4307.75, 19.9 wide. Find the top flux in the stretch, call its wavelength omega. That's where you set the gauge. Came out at 4316.69 AA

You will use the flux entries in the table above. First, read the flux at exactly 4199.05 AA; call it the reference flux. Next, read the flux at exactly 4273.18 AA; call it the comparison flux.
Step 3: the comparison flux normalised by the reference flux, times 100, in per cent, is 83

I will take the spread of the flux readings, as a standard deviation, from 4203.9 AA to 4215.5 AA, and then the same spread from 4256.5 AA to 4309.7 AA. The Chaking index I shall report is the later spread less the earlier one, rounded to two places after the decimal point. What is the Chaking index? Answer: 0.04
